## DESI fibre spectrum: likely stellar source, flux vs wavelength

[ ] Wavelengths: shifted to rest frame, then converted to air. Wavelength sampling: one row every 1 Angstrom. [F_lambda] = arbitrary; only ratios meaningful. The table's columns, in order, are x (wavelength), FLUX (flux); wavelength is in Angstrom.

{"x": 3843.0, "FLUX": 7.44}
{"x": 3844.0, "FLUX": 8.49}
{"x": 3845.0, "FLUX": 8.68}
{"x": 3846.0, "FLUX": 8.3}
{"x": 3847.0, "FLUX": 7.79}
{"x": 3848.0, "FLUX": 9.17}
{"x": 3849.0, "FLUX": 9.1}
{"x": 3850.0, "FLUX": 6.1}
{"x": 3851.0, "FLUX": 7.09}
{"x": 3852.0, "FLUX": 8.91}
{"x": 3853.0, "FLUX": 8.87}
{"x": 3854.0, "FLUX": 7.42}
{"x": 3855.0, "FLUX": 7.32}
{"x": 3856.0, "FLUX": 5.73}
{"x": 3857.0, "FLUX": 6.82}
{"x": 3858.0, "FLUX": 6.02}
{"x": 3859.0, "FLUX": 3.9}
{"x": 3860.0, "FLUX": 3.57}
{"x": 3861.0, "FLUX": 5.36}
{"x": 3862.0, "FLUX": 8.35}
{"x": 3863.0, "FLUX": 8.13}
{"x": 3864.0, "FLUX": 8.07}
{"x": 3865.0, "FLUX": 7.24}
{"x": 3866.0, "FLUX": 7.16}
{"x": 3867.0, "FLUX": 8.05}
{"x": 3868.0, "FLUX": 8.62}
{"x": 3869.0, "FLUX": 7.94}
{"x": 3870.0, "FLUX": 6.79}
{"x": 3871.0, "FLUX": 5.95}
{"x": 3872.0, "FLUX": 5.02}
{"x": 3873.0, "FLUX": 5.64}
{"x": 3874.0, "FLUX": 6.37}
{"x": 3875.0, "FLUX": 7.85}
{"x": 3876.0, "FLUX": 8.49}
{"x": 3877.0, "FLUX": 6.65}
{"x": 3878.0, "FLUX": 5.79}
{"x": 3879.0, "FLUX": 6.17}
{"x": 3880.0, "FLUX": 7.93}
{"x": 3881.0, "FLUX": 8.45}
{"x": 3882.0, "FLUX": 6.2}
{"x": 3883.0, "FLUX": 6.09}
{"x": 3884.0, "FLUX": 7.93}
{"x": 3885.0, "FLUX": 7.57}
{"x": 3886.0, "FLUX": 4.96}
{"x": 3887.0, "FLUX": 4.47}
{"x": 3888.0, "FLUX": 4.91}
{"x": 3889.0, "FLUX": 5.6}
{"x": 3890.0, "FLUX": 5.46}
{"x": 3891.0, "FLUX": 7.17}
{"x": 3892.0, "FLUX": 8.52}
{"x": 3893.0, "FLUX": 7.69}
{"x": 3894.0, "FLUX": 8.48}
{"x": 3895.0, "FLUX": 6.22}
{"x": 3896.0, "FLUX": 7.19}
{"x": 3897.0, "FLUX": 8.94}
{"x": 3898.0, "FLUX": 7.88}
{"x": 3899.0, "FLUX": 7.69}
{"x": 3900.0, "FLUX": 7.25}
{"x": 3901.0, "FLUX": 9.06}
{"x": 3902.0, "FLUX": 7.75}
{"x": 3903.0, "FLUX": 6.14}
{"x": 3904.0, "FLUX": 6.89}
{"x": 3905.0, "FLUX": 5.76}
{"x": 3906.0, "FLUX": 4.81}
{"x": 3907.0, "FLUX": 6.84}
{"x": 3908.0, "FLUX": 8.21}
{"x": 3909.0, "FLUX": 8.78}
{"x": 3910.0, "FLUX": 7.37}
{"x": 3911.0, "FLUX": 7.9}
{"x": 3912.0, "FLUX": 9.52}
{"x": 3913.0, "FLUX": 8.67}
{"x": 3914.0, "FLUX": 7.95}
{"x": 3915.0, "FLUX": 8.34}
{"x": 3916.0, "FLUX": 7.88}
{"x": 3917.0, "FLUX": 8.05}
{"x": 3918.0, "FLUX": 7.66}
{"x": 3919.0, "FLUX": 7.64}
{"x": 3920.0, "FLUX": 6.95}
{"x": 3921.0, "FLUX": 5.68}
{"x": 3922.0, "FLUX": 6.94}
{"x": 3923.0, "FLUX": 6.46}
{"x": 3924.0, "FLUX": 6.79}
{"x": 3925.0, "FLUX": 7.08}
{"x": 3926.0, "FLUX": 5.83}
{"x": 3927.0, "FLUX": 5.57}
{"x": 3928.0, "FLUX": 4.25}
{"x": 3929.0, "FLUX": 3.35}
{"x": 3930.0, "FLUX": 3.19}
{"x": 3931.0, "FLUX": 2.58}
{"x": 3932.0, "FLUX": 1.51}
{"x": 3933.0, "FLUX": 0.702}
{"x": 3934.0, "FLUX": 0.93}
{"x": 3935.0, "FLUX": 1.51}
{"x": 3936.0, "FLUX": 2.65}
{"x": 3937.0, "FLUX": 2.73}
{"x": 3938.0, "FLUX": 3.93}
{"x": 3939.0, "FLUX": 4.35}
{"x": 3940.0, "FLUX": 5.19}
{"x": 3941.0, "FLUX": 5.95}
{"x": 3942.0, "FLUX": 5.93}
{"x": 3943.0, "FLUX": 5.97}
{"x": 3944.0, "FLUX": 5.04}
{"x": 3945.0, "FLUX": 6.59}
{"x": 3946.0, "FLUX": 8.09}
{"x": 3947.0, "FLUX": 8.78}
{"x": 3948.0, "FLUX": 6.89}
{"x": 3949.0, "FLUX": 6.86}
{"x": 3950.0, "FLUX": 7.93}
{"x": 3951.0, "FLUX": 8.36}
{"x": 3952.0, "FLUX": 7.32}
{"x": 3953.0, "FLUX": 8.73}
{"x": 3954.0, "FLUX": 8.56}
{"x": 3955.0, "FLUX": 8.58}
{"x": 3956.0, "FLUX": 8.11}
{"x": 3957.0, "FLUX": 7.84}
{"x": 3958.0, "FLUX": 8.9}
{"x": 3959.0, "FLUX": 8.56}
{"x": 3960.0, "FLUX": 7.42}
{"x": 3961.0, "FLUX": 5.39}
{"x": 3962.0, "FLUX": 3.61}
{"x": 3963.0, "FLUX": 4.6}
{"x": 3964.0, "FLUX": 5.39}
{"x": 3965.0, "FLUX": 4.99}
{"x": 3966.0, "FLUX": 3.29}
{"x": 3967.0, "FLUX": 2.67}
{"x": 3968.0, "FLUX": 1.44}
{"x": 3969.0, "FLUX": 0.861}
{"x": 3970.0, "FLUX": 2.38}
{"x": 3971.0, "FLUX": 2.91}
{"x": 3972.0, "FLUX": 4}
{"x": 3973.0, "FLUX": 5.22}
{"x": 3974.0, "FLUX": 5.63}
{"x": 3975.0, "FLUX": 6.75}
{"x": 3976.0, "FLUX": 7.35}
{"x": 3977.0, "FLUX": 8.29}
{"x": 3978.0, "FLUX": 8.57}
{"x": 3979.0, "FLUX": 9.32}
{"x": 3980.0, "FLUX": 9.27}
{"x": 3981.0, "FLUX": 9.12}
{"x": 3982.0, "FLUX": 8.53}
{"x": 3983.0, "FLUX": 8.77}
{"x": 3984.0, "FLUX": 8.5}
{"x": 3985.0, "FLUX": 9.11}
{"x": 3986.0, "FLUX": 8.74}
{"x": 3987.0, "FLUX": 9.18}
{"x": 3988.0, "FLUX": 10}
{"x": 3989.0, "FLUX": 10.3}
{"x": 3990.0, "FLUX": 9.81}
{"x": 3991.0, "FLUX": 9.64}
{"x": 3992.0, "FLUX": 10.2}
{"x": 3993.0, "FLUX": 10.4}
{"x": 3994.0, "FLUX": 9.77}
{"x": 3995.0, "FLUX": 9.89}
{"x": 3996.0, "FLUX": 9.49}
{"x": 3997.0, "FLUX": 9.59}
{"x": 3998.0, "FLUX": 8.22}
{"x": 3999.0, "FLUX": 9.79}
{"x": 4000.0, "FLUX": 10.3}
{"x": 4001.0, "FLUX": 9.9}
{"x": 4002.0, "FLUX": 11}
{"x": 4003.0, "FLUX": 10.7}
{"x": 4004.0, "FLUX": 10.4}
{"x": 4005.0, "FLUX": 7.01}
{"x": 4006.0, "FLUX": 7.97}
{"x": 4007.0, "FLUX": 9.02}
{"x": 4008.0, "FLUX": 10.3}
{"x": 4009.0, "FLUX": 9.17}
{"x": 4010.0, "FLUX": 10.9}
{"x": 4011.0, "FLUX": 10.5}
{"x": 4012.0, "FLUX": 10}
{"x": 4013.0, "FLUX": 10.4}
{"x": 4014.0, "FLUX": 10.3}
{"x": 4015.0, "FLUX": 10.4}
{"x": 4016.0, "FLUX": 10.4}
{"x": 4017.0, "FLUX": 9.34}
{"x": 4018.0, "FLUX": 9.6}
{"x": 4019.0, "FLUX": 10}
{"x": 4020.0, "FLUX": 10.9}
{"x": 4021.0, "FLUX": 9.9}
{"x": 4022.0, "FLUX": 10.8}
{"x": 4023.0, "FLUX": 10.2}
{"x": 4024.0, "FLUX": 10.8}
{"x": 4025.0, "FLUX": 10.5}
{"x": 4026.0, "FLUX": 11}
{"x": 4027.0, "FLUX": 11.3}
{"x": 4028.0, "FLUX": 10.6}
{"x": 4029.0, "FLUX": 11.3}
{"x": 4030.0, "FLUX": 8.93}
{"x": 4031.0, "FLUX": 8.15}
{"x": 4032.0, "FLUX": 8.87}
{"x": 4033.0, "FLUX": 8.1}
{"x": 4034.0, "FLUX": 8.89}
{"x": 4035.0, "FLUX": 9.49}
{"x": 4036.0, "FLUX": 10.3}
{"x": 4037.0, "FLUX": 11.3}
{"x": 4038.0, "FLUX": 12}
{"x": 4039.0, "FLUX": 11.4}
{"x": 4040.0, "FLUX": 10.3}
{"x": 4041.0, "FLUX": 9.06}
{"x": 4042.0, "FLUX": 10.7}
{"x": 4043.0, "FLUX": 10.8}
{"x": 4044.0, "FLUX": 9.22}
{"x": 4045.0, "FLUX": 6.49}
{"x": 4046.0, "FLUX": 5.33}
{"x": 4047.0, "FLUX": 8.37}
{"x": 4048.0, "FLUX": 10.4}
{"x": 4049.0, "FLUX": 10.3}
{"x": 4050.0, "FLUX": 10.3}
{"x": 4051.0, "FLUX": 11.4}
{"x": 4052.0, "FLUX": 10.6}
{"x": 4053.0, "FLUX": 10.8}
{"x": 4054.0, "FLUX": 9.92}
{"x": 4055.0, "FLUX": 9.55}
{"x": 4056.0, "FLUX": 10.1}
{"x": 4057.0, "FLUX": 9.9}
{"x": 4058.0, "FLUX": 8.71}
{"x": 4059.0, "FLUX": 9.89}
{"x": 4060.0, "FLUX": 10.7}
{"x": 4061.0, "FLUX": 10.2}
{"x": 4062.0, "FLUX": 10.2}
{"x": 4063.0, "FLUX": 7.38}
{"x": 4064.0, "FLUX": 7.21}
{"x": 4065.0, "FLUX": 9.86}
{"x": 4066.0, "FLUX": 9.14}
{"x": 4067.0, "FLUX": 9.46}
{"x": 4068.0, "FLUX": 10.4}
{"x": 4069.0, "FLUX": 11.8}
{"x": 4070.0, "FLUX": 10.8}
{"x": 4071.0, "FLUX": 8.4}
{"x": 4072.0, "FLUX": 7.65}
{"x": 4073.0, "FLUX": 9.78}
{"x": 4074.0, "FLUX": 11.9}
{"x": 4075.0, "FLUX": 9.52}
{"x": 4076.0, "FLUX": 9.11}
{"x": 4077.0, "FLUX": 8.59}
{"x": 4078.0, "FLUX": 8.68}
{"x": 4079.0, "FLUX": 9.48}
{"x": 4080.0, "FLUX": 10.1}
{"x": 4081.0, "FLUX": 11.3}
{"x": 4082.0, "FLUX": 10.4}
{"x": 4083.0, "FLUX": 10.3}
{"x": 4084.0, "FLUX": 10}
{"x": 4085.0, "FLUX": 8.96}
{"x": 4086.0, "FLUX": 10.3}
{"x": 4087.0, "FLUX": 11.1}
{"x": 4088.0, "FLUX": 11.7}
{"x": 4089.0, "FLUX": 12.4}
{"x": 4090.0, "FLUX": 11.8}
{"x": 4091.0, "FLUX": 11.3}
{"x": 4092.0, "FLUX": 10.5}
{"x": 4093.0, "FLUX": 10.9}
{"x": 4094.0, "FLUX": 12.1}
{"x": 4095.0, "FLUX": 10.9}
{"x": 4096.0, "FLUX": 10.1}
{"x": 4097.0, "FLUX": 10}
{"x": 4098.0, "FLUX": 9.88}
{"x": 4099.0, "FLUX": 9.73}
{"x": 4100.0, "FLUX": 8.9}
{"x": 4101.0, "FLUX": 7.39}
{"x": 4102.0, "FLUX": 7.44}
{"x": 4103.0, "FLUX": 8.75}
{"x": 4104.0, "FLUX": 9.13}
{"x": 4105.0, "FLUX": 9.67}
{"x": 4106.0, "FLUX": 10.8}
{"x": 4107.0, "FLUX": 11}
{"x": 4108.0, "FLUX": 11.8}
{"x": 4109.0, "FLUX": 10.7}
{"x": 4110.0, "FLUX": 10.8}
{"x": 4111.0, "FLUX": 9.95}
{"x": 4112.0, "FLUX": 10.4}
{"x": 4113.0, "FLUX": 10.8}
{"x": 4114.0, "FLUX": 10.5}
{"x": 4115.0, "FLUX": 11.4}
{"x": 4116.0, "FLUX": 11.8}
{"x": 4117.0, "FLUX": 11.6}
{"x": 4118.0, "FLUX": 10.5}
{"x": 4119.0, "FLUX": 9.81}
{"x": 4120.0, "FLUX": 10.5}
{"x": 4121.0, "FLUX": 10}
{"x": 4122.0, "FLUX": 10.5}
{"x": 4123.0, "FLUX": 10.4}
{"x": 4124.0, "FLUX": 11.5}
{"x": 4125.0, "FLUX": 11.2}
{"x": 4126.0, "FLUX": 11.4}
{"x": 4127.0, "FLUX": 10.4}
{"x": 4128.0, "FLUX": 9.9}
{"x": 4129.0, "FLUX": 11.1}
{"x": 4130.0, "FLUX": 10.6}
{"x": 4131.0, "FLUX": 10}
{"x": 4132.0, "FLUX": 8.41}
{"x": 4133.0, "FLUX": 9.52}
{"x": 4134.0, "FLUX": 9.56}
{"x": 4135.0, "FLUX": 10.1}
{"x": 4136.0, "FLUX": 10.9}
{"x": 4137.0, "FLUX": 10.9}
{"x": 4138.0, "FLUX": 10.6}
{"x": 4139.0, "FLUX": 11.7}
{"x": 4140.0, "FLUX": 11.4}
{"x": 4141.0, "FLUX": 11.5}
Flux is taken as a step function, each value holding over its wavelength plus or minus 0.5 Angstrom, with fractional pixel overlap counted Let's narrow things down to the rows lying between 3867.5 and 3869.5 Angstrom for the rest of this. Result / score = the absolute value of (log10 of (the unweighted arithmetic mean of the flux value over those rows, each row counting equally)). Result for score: 0.92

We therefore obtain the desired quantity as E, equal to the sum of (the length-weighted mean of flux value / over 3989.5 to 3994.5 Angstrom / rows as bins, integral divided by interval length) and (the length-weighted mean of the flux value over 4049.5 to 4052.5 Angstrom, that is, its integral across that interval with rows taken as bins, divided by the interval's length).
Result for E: 20.7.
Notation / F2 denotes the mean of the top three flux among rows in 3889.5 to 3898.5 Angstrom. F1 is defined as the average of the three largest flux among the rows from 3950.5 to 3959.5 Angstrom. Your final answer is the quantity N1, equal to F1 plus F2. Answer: 17.4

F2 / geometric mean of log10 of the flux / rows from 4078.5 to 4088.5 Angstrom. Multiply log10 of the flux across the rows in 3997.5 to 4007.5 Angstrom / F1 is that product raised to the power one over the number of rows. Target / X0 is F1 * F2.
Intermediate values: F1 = 0.97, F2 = 1.01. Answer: 0.98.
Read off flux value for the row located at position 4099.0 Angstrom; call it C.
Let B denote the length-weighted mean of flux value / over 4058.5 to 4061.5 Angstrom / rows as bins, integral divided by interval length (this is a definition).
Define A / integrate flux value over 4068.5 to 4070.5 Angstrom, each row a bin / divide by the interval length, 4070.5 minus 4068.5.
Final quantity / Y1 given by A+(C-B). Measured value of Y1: 11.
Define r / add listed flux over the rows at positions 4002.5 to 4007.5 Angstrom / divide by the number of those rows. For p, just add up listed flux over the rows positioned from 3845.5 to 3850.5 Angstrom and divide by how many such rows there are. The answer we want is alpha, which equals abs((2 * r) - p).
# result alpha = 10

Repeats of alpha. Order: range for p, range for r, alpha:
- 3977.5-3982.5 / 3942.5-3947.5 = 5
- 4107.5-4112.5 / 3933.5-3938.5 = 6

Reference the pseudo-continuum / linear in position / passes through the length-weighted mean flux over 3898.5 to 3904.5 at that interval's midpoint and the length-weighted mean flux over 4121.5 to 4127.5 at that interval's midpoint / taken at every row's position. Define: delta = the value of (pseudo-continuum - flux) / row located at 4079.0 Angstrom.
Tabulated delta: 0.7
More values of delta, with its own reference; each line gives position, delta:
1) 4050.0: -0.5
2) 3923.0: 1.3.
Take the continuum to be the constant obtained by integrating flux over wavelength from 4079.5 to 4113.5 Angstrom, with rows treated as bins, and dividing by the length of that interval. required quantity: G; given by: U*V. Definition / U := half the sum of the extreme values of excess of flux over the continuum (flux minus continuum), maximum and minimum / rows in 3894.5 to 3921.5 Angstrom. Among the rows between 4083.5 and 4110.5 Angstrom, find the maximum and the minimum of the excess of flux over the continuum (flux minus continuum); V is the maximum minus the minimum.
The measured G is -16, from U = -3.2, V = 5.0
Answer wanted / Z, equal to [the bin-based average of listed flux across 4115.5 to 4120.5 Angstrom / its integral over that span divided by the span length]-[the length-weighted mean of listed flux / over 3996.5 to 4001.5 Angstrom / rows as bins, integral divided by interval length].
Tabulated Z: 1.3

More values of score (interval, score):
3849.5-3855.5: 0.88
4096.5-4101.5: 0.96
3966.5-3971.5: 0.31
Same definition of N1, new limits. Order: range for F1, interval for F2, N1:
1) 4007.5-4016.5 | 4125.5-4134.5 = 21.6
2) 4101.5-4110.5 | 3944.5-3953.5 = 19.8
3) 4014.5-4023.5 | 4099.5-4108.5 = 21.9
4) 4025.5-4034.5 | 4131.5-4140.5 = 22.5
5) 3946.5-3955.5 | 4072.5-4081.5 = 19.8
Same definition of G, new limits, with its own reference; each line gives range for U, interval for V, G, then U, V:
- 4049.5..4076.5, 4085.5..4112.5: -4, -0.8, 5.0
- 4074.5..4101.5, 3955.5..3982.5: -4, -0.4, 8.5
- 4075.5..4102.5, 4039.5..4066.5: -3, -0.4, 6.1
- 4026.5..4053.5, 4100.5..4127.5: -7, -1.7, 4.4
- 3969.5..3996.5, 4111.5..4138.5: -13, -3.9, 3.4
